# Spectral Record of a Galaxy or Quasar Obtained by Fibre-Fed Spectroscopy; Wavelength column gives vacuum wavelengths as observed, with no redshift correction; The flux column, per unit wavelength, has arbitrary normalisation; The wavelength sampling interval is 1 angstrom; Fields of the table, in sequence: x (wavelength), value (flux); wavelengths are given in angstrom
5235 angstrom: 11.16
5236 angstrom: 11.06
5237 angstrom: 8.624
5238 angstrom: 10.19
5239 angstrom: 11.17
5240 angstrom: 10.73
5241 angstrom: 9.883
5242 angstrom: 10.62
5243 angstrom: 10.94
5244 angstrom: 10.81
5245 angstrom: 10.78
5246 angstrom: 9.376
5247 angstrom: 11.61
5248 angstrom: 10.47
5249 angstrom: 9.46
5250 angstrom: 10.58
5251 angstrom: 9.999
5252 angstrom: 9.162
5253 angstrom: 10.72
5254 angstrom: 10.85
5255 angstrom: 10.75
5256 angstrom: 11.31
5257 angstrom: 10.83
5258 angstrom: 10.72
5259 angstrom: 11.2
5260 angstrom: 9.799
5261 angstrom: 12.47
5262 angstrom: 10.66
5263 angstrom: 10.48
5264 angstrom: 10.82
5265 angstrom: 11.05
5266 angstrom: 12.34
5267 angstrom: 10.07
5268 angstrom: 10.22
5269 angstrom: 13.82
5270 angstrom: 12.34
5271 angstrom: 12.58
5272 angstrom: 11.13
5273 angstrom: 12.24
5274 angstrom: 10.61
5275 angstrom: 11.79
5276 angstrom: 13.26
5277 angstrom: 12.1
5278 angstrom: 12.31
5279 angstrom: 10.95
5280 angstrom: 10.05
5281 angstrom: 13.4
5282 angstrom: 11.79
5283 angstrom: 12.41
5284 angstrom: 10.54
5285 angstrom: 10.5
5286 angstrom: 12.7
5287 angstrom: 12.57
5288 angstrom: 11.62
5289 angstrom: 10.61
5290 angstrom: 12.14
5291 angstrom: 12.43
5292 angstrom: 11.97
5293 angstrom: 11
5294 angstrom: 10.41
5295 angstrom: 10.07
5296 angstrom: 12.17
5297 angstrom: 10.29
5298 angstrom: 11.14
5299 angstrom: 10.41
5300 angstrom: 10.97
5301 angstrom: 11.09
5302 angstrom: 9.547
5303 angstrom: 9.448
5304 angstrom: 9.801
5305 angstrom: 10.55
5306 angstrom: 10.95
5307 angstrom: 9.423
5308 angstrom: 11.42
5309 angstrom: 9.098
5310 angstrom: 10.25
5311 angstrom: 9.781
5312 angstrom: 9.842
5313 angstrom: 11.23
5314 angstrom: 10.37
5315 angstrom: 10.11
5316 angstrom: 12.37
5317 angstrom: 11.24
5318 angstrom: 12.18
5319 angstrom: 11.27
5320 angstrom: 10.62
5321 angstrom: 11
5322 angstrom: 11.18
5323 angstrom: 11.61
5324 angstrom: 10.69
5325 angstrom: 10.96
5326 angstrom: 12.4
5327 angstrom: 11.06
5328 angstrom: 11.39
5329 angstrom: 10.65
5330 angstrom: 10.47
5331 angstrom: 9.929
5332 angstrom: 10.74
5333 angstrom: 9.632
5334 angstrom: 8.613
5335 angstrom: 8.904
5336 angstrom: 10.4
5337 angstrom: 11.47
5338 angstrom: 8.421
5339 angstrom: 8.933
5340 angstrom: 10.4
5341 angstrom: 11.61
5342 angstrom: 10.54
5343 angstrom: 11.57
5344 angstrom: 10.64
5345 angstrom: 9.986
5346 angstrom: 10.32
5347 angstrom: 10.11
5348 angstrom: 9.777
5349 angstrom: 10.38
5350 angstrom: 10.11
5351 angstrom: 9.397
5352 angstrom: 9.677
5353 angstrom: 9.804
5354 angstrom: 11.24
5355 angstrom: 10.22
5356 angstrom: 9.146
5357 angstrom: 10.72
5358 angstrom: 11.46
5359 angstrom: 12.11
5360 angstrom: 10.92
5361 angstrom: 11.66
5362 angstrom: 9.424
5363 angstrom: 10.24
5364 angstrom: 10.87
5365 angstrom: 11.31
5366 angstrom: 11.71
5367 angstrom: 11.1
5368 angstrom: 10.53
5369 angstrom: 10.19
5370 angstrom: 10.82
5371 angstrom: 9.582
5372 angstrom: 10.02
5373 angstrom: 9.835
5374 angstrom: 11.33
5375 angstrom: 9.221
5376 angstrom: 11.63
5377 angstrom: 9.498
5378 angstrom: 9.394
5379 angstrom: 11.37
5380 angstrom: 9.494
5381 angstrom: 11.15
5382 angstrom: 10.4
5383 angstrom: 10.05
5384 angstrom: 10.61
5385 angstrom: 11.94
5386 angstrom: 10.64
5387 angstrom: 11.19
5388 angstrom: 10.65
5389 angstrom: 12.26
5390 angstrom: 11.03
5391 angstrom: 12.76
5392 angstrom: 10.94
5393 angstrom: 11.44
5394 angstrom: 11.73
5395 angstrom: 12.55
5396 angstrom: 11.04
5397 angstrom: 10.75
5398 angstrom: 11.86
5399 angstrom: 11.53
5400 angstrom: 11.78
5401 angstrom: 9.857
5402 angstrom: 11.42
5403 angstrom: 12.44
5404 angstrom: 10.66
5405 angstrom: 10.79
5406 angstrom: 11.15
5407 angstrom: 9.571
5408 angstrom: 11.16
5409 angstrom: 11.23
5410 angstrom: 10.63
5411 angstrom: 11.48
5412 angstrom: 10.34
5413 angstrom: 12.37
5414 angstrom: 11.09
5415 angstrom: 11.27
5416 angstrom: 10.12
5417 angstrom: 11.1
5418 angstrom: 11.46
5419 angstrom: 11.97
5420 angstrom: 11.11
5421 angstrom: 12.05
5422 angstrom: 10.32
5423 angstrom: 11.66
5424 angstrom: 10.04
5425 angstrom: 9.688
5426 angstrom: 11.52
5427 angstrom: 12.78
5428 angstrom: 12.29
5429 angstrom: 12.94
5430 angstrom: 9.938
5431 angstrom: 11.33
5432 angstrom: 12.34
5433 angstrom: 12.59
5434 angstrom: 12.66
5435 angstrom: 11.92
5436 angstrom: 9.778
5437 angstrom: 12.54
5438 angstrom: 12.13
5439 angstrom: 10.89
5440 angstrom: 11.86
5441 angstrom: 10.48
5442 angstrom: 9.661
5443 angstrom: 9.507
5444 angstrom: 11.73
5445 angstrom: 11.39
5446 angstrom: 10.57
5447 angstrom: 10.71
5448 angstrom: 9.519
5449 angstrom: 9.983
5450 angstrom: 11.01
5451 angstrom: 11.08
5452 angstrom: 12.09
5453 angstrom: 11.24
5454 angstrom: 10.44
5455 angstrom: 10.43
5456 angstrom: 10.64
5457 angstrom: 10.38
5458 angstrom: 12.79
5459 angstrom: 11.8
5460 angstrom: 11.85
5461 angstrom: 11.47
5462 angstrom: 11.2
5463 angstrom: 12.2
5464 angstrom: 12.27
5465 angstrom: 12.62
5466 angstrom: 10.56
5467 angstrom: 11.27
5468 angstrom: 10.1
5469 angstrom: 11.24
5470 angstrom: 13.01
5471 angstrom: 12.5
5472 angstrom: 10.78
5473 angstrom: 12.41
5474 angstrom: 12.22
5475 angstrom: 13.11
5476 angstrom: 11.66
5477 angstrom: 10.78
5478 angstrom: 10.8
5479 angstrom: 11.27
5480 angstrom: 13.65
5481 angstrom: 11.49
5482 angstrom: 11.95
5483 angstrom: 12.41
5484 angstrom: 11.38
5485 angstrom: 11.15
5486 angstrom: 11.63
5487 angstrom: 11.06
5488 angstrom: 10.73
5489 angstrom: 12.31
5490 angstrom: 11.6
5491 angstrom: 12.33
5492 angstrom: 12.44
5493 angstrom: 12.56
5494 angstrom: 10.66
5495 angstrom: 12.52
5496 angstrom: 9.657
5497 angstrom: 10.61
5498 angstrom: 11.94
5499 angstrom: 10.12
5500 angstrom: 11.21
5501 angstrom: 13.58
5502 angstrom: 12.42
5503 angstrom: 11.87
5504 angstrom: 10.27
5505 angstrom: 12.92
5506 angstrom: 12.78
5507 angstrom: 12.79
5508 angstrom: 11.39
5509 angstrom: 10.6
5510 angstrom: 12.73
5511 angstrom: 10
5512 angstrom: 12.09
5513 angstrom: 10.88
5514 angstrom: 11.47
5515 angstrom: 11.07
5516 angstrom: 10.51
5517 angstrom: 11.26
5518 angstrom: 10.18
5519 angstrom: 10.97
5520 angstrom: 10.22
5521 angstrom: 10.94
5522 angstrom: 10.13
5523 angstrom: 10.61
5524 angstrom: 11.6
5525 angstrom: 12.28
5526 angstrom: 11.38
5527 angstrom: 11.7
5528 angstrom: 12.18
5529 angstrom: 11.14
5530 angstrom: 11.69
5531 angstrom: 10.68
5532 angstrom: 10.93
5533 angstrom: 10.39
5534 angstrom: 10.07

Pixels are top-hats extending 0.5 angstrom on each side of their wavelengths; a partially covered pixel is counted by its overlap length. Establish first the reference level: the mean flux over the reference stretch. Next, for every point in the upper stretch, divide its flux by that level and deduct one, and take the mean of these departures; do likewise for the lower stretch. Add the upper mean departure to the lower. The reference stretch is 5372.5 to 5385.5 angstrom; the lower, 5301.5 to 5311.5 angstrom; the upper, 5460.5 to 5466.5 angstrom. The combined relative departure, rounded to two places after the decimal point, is 0.08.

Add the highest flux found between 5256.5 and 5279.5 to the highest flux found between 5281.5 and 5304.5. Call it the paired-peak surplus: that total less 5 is 21.5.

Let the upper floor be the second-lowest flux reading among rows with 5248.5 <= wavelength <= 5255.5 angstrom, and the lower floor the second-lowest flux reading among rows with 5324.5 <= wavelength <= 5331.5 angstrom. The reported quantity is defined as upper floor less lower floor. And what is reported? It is -1.0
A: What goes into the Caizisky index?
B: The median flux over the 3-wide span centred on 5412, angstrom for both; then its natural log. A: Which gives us 2.44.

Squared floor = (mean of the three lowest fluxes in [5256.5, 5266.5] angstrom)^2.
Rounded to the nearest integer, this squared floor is 106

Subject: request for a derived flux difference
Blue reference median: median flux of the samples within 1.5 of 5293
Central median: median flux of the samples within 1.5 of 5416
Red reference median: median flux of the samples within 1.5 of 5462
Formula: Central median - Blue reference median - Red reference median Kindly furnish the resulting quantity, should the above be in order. -11.4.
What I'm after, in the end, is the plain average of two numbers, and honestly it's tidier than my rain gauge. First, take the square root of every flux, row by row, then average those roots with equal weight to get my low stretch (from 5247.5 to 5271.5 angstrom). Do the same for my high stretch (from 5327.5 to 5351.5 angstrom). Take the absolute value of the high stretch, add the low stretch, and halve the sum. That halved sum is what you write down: 3.25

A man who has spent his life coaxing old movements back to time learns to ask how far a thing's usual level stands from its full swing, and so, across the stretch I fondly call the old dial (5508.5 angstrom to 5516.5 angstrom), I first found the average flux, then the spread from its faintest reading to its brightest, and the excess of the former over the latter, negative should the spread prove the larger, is 8.44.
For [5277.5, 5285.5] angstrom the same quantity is 8.14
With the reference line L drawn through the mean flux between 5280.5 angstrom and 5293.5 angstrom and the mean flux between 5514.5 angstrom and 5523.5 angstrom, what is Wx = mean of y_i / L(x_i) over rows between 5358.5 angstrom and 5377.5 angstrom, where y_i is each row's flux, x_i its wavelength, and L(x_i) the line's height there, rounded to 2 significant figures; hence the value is 0.93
